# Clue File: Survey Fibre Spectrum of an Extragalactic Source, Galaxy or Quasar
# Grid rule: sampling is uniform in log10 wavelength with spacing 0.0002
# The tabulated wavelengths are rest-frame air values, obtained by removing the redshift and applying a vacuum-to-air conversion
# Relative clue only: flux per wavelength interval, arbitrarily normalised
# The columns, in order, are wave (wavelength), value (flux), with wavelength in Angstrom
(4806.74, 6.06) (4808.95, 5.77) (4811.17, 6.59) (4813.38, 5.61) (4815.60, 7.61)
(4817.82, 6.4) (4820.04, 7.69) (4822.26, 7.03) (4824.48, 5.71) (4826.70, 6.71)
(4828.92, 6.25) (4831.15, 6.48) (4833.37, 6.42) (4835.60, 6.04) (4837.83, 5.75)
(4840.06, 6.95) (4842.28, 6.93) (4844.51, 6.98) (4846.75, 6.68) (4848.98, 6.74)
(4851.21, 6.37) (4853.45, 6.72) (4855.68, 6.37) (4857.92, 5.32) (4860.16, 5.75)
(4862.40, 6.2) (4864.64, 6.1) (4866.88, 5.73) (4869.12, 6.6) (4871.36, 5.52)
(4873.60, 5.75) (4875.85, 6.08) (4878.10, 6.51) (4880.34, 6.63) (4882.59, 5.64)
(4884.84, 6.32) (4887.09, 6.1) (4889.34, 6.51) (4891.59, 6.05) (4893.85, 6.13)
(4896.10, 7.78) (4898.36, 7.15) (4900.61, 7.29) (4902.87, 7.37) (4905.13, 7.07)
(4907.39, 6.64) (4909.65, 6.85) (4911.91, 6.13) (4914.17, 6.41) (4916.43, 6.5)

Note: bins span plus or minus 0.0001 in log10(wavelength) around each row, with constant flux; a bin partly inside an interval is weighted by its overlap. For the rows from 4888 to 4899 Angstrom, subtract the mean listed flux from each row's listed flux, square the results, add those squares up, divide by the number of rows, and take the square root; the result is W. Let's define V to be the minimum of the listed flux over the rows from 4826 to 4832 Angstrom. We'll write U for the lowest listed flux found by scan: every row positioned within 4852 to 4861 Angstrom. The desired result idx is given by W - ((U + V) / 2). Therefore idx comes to -5.1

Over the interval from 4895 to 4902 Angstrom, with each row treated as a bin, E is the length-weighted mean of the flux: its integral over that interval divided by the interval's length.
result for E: 7.40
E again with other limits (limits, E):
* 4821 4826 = 6.44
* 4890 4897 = 6.61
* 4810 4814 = 6.16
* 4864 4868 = 5.90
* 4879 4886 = 6.21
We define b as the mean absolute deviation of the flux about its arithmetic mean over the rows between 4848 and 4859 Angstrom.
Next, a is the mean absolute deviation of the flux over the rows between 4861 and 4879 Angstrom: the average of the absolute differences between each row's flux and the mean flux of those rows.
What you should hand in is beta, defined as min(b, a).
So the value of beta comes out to 0.30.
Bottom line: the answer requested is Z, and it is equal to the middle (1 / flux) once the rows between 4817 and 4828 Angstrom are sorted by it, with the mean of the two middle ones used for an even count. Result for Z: 0.149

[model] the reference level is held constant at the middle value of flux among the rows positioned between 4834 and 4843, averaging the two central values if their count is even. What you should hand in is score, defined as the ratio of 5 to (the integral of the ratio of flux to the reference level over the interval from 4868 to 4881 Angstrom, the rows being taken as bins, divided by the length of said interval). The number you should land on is 5.3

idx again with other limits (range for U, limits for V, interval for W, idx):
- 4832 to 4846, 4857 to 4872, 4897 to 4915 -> -5.1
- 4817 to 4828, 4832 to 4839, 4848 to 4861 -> -5.2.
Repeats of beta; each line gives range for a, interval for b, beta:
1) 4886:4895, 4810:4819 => 0.16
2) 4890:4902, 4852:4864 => 0.43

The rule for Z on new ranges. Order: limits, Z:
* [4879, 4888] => 0.161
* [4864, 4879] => 0.164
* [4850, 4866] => 0.161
